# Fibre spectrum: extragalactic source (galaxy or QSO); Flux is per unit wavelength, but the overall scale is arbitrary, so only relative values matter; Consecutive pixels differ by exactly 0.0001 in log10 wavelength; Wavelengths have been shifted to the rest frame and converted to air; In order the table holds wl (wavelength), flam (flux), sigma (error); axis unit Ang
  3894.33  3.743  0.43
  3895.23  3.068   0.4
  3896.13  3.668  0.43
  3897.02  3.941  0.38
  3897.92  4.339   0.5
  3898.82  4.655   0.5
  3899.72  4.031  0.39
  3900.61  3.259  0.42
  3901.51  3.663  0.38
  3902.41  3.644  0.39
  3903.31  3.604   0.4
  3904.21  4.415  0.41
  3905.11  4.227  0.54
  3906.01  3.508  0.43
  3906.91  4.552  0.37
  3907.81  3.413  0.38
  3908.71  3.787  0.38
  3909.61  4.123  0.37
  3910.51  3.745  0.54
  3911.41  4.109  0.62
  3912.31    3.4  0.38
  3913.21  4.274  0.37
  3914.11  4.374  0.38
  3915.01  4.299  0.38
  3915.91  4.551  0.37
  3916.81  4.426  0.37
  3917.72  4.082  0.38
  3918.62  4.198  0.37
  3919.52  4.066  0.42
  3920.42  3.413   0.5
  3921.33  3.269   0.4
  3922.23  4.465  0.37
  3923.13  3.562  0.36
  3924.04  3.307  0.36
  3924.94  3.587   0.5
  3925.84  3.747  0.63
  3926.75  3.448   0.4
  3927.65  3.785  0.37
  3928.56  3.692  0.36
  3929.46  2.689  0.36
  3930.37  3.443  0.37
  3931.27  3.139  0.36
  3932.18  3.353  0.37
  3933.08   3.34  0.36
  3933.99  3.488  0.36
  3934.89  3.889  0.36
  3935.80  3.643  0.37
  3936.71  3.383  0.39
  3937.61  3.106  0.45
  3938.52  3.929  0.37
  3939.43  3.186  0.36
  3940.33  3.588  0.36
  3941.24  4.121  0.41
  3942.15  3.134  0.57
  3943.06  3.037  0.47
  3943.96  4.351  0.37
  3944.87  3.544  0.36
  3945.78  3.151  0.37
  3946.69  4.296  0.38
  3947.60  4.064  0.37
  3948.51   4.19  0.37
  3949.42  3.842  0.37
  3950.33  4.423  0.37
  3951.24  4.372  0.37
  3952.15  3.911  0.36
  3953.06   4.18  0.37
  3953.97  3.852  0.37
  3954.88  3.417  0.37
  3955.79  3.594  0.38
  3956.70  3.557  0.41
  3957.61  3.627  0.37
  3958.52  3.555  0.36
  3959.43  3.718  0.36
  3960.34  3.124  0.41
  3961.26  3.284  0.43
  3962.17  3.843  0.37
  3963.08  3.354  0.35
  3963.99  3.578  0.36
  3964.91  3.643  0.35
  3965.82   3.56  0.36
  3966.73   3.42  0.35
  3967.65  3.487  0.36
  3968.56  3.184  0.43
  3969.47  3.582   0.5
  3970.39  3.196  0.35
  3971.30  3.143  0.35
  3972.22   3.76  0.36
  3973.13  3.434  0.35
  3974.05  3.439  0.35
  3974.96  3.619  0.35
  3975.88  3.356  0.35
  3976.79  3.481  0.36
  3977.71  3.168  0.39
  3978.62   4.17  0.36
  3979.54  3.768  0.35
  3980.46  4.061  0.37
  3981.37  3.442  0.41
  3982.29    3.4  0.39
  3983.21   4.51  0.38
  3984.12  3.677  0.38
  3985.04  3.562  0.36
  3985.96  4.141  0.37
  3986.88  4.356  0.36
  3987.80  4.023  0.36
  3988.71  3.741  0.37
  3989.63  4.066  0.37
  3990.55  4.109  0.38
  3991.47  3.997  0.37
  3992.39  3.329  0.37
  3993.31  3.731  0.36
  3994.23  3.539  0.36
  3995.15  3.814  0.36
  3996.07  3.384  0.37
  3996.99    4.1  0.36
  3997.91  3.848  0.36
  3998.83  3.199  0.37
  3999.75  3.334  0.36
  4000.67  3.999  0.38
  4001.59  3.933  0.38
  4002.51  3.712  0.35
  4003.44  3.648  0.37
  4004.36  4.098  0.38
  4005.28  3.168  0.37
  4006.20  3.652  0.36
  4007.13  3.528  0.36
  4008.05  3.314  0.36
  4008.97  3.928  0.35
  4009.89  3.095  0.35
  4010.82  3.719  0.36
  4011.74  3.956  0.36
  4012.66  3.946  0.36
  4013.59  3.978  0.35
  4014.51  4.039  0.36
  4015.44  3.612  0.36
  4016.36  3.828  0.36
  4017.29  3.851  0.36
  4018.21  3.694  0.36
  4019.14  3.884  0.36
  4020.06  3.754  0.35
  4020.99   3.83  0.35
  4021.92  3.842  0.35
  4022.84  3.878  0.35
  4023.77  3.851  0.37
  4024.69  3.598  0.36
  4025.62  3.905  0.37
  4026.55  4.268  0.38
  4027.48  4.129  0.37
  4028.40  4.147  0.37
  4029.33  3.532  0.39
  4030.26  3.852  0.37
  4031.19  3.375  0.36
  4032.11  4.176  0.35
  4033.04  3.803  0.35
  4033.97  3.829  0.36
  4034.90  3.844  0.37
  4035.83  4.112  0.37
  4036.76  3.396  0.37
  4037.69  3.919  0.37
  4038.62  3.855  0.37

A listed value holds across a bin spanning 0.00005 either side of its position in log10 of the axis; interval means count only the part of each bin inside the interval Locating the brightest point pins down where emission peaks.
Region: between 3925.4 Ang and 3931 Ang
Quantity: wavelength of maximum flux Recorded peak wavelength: 3927.65 Ang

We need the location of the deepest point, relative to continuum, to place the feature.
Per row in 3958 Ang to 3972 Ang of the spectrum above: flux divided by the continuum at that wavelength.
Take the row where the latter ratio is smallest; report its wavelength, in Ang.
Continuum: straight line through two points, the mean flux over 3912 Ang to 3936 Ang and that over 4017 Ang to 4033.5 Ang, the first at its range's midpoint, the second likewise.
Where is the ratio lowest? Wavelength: 3960.34 Ang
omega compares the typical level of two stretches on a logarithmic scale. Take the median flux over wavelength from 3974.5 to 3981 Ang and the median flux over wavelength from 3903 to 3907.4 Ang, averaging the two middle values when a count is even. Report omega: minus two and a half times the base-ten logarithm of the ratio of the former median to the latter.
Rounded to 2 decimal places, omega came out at 0.17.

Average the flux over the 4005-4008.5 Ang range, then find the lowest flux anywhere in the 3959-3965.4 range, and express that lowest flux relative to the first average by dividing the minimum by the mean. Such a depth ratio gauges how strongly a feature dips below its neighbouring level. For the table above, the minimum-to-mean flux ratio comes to 0.91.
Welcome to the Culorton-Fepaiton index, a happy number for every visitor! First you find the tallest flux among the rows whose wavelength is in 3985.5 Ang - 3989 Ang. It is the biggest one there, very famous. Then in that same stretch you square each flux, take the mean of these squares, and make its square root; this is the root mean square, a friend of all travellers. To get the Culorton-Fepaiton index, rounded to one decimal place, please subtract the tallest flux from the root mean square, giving -0.3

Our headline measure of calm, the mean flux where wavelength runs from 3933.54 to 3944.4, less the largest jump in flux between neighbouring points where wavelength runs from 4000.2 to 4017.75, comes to 2.6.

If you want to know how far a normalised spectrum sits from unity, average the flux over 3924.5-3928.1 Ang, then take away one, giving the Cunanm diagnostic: 2.6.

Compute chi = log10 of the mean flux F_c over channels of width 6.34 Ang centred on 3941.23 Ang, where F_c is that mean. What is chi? 0.56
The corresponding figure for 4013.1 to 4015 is 0.60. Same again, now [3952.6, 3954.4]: 0.60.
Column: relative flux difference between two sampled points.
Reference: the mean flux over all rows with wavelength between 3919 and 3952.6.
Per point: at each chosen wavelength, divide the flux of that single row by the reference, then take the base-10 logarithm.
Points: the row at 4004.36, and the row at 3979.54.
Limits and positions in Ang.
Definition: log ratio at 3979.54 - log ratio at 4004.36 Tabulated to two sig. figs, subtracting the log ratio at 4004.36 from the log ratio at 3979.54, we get -0.036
